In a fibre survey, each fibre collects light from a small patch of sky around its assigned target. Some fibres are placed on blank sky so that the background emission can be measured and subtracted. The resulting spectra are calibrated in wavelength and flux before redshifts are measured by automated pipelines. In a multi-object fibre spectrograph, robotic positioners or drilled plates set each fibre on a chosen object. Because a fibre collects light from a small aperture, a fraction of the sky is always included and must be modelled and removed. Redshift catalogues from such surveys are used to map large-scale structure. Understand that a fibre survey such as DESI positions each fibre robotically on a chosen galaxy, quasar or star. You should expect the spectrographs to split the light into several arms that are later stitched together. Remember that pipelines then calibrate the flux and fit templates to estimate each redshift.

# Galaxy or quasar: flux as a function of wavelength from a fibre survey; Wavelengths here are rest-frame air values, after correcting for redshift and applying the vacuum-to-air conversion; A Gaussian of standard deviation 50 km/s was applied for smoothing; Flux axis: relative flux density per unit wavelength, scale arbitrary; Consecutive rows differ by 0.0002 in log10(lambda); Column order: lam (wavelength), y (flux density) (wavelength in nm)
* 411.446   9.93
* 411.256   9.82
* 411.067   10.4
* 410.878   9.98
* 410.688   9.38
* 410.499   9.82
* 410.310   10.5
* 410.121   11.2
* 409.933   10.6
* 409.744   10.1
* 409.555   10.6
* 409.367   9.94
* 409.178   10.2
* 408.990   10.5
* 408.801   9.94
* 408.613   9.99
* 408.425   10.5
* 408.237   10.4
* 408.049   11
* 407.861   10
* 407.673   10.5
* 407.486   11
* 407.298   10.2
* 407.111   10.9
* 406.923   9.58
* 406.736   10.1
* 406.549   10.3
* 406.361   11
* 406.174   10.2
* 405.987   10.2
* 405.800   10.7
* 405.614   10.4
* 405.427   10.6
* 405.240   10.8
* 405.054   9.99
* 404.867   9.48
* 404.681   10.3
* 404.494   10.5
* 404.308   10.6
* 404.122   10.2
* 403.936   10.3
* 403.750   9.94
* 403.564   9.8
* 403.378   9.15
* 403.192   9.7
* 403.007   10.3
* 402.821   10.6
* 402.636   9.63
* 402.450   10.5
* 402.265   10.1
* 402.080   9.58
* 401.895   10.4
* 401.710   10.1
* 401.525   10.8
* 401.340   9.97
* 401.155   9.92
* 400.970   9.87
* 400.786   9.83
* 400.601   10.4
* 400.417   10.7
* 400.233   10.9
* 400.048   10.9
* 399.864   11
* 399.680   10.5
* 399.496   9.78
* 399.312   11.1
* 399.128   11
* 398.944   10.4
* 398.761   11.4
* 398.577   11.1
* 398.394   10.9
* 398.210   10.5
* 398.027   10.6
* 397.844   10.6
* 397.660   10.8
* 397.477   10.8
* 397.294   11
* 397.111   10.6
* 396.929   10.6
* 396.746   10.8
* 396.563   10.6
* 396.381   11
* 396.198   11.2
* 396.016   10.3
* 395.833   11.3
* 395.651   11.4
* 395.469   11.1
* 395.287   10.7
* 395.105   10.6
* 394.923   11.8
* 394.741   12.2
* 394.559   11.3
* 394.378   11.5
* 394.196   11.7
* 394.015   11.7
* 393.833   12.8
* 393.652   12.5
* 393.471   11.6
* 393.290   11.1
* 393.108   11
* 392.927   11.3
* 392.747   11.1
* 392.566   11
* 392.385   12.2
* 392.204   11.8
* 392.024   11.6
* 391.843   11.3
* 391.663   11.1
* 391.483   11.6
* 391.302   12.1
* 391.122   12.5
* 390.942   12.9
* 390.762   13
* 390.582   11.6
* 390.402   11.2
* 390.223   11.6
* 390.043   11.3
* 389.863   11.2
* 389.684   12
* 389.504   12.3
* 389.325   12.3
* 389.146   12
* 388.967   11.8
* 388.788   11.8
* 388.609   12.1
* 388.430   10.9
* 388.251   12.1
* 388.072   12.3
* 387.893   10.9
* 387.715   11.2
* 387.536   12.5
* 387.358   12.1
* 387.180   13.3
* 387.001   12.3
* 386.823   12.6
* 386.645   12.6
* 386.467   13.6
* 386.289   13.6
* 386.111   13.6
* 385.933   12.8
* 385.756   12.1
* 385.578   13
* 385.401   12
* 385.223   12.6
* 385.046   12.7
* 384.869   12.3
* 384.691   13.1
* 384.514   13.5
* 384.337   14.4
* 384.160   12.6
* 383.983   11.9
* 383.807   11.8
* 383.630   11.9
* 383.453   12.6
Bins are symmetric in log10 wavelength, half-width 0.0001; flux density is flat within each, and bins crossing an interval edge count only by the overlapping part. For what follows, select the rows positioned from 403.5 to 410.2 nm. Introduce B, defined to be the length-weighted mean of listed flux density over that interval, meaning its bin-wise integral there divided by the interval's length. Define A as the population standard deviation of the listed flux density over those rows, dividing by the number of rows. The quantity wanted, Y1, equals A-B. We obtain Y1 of -10.0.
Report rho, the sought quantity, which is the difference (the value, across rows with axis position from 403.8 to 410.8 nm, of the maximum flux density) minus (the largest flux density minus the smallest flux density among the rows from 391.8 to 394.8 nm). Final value 9.4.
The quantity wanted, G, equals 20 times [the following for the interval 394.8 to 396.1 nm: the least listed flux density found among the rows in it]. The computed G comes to 206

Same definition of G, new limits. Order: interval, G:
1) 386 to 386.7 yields 252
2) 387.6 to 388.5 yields 218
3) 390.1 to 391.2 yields 224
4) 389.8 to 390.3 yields 224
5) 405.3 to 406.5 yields 204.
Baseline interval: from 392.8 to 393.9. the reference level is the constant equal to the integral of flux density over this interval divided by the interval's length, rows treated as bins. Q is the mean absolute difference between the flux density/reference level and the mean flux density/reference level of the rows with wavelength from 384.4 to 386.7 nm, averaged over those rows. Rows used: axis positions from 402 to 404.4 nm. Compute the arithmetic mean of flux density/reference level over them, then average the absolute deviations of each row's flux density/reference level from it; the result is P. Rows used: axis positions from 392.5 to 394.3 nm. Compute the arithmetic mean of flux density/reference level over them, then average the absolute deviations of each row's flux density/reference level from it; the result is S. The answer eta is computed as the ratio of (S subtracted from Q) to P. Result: -0.01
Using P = 0.031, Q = 0.041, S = 0.041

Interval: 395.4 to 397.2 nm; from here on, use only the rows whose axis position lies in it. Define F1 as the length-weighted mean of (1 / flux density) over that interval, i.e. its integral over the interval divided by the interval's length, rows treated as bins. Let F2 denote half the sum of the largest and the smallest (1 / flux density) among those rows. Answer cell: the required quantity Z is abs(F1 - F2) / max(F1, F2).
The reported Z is 0.005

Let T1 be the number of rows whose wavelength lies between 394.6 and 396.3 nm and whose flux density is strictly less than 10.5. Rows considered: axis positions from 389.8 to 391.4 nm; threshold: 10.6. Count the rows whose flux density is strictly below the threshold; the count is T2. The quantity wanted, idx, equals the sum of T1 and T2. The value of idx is 1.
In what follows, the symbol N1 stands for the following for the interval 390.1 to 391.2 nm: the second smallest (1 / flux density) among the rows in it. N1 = 0.078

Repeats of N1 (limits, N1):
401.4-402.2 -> 0.096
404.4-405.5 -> 0.094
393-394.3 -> 0.080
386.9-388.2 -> 0.080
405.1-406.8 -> 0.093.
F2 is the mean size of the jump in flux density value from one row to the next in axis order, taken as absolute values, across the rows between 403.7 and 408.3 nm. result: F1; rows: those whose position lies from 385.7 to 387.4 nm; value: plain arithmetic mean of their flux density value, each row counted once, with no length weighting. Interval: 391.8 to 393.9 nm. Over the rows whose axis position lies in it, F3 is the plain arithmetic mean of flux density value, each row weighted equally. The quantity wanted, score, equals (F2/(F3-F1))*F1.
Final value -5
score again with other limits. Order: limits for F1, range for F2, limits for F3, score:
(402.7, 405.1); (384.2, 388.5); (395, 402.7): 12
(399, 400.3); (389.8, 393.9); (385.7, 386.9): 2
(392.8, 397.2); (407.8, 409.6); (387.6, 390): 10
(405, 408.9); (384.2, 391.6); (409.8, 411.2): -45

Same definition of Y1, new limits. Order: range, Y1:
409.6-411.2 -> -9.7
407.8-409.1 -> -10.0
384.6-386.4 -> -12.3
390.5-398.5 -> -10.7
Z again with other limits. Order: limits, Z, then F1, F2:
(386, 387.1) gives 0.009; 0.077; 0.077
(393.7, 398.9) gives 0.029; 0.090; 0.088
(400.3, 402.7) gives 0.002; 0.099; 0.098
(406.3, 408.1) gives 0.017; 0.096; 0.098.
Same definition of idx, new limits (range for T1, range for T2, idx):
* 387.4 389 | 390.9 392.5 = 0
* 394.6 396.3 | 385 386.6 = 1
